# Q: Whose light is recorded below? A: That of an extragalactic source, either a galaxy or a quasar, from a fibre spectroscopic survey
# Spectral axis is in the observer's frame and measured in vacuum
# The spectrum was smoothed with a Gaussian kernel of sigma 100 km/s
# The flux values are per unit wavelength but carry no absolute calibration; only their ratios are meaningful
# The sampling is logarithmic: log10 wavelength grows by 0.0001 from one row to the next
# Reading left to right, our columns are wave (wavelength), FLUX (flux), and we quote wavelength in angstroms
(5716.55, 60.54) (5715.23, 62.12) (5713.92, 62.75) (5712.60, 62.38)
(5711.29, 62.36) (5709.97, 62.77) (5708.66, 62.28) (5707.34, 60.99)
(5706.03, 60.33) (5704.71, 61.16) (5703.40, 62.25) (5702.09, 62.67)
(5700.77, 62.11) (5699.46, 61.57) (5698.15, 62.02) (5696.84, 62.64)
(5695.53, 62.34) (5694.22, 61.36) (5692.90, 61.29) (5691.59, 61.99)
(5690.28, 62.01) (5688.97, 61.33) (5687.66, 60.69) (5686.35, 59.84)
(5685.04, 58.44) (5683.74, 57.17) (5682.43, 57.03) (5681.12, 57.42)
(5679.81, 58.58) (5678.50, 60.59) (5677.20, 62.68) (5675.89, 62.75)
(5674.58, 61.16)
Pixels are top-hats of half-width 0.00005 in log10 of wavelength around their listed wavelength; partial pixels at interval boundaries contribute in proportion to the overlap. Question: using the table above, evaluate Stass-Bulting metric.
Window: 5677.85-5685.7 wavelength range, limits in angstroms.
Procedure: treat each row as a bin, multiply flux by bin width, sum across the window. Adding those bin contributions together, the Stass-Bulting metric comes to 457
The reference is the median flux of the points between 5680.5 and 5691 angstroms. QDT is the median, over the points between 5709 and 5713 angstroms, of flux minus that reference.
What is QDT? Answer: 3.2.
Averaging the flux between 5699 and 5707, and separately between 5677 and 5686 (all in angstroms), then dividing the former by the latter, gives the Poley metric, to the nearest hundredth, 1.05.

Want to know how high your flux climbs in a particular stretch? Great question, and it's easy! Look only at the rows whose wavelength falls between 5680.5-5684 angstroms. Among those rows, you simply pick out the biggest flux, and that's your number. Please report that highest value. 57.42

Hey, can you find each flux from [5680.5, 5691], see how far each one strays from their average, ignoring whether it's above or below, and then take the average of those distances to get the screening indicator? 1.73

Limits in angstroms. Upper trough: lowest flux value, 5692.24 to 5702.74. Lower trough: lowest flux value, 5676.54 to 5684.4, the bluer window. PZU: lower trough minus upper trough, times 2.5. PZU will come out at -11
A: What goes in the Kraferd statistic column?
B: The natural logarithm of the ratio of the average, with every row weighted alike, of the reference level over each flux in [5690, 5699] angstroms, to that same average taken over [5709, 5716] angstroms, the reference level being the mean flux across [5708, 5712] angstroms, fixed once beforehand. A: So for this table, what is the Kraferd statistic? 0.008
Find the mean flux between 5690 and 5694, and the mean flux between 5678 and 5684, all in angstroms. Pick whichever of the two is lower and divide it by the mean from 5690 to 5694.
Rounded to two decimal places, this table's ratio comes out 0.94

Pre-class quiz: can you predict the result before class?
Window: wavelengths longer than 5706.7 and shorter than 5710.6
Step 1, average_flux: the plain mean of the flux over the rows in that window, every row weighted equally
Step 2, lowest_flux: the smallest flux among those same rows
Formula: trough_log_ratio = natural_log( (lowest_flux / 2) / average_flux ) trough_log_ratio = -0.710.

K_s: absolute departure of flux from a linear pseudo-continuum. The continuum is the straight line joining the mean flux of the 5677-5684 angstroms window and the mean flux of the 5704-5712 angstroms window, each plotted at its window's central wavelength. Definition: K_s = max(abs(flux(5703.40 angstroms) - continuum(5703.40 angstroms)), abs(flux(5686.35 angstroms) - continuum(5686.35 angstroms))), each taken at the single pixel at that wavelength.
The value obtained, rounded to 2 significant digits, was 1.1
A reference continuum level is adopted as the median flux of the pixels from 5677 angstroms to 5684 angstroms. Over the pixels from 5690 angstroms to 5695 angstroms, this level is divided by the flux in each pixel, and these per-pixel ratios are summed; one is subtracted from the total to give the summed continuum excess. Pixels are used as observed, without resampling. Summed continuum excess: 2.76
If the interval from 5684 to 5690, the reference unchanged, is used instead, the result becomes 2.86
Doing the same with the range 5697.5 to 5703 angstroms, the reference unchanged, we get 2.74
